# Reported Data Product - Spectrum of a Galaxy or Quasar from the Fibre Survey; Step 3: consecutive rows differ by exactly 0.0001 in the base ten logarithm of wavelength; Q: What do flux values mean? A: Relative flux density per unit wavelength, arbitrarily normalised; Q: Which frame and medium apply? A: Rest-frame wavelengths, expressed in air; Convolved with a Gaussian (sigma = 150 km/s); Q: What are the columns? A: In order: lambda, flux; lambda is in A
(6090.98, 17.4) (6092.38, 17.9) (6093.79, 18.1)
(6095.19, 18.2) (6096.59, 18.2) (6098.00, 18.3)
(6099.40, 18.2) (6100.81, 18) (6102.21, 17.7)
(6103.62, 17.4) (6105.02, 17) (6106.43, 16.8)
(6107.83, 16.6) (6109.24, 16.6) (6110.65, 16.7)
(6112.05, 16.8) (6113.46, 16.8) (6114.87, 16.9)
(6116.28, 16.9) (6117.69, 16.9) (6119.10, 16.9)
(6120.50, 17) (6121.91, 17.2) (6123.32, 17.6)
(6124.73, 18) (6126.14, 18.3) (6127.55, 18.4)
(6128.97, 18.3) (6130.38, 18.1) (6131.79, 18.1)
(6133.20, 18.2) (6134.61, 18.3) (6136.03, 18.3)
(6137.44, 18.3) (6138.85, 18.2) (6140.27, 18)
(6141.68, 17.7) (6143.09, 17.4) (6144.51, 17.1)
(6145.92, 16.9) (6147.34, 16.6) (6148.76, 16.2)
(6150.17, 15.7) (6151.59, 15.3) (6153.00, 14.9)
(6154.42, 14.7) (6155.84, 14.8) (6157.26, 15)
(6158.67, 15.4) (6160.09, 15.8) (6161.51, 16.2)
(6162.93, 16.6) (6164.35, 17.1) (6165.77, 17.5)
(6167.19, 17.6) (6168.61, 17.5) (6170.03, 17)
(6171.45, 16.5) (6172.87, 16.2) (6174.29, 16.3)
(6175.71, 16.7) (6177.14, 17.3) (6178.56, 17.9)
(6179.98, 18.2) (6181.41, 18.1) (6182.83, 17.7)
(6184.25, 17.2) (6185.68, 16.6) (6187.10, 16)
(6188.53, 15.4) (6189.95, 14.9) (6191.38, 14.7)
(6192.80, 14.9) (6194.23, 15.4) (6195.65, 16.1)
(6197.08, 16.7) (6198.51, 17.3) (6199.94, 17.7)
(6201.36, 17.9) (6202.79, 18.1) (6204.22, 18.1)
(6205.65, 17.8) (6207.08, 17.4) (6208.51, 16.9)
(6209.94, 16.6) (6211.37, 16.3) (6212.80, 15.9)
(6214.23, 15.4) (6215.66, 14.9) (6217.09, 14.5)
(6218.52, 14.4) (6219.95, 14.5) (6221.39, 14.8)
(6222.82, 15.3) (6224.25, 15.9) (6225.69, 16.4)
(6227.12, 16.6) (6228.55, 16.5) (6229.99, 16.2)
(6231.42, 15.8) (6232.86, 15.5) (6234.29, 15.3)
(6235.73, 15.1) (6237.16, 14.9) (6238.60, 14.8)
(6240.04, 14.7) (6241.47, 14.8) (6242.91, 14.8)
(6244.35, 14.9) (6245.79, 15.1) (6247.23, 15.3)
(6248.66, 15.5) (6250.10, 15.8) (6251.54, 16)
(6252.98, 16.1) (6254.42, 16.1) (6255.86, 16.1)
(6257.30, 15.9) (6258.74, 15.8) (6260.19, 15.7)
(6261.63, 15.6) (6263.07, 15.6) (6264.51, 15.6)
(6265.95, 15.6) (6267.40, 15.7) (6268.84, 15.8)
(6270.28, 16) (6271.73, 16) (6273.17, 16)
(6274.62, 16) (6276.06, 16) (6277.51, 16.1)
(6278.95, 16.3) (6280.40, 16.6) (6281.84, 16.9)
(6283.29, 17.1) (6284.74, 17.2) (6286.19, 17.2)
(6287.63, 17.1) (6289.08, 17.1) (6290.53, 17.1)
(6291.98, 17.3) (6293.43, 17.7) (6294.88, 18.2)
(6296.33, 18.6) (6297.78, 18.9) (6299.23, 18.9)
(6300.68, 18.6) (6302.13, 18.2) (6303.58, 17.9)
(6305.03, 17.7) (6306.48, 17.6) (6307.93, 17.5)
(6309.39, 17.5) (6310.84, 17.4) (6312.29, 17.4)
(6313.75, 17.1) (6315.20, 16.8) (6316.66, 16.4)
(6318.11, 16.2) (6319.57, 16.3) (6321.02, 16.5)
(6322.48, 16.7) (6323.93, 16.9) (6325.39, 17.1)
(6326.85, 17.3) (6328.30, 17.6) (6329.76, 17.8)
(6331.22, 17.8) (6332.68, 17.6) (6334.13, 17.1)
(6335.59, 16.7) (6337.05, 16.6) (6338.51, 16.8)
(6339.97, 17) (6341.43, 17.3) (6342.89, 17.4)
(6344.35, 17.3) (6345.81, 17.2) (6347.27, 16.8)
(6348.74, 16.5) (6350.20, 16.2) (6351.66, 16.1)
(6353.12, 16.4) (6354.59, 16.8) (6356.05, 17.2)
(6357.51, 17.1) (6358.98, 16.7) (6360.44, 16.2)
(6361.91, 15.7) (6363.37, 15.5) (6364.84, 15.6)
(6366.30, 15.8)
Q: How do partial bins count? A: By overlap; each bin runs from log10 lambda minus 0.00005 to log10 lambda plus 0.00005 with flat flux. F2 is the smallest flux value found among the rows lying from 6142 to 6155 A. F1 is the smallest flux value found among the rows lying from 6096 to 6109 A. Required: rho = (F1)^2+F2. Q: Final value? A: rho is 290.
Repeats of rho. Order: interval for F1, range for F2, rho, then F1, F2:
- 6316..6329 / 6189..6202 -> 277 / 16.2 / 14.7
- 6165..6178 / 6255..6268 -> 278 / 16.2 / 15.6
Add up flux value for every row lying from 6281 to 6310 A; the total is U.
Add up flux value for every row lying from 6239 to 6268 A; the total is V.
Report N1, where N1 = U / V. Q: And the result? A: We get 1.14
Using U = 354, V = 311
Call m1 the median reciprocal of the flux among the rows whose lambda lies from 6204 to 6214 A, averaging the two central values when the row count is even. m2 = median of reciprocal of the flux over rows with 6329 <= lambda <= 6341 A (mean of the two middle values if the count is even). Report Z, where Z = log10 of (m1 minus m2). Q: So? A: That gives -3.3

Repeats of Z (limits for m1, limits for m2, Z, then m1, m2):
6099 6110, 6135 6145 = -2.6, 0.0581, 0.0556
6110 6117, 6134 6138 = -2.3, 0.0595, 0.0546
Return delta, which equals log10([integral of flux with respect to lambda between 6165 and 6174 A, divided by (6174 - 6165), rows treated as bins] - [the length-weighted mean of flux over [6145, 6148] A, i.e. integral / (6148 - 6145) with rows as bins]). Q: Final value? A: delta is -0.6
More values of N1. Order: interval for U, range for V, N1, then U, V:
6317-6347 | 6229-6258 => 1.11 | 341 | 309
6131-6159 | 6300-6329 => 0.97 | 335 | 345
